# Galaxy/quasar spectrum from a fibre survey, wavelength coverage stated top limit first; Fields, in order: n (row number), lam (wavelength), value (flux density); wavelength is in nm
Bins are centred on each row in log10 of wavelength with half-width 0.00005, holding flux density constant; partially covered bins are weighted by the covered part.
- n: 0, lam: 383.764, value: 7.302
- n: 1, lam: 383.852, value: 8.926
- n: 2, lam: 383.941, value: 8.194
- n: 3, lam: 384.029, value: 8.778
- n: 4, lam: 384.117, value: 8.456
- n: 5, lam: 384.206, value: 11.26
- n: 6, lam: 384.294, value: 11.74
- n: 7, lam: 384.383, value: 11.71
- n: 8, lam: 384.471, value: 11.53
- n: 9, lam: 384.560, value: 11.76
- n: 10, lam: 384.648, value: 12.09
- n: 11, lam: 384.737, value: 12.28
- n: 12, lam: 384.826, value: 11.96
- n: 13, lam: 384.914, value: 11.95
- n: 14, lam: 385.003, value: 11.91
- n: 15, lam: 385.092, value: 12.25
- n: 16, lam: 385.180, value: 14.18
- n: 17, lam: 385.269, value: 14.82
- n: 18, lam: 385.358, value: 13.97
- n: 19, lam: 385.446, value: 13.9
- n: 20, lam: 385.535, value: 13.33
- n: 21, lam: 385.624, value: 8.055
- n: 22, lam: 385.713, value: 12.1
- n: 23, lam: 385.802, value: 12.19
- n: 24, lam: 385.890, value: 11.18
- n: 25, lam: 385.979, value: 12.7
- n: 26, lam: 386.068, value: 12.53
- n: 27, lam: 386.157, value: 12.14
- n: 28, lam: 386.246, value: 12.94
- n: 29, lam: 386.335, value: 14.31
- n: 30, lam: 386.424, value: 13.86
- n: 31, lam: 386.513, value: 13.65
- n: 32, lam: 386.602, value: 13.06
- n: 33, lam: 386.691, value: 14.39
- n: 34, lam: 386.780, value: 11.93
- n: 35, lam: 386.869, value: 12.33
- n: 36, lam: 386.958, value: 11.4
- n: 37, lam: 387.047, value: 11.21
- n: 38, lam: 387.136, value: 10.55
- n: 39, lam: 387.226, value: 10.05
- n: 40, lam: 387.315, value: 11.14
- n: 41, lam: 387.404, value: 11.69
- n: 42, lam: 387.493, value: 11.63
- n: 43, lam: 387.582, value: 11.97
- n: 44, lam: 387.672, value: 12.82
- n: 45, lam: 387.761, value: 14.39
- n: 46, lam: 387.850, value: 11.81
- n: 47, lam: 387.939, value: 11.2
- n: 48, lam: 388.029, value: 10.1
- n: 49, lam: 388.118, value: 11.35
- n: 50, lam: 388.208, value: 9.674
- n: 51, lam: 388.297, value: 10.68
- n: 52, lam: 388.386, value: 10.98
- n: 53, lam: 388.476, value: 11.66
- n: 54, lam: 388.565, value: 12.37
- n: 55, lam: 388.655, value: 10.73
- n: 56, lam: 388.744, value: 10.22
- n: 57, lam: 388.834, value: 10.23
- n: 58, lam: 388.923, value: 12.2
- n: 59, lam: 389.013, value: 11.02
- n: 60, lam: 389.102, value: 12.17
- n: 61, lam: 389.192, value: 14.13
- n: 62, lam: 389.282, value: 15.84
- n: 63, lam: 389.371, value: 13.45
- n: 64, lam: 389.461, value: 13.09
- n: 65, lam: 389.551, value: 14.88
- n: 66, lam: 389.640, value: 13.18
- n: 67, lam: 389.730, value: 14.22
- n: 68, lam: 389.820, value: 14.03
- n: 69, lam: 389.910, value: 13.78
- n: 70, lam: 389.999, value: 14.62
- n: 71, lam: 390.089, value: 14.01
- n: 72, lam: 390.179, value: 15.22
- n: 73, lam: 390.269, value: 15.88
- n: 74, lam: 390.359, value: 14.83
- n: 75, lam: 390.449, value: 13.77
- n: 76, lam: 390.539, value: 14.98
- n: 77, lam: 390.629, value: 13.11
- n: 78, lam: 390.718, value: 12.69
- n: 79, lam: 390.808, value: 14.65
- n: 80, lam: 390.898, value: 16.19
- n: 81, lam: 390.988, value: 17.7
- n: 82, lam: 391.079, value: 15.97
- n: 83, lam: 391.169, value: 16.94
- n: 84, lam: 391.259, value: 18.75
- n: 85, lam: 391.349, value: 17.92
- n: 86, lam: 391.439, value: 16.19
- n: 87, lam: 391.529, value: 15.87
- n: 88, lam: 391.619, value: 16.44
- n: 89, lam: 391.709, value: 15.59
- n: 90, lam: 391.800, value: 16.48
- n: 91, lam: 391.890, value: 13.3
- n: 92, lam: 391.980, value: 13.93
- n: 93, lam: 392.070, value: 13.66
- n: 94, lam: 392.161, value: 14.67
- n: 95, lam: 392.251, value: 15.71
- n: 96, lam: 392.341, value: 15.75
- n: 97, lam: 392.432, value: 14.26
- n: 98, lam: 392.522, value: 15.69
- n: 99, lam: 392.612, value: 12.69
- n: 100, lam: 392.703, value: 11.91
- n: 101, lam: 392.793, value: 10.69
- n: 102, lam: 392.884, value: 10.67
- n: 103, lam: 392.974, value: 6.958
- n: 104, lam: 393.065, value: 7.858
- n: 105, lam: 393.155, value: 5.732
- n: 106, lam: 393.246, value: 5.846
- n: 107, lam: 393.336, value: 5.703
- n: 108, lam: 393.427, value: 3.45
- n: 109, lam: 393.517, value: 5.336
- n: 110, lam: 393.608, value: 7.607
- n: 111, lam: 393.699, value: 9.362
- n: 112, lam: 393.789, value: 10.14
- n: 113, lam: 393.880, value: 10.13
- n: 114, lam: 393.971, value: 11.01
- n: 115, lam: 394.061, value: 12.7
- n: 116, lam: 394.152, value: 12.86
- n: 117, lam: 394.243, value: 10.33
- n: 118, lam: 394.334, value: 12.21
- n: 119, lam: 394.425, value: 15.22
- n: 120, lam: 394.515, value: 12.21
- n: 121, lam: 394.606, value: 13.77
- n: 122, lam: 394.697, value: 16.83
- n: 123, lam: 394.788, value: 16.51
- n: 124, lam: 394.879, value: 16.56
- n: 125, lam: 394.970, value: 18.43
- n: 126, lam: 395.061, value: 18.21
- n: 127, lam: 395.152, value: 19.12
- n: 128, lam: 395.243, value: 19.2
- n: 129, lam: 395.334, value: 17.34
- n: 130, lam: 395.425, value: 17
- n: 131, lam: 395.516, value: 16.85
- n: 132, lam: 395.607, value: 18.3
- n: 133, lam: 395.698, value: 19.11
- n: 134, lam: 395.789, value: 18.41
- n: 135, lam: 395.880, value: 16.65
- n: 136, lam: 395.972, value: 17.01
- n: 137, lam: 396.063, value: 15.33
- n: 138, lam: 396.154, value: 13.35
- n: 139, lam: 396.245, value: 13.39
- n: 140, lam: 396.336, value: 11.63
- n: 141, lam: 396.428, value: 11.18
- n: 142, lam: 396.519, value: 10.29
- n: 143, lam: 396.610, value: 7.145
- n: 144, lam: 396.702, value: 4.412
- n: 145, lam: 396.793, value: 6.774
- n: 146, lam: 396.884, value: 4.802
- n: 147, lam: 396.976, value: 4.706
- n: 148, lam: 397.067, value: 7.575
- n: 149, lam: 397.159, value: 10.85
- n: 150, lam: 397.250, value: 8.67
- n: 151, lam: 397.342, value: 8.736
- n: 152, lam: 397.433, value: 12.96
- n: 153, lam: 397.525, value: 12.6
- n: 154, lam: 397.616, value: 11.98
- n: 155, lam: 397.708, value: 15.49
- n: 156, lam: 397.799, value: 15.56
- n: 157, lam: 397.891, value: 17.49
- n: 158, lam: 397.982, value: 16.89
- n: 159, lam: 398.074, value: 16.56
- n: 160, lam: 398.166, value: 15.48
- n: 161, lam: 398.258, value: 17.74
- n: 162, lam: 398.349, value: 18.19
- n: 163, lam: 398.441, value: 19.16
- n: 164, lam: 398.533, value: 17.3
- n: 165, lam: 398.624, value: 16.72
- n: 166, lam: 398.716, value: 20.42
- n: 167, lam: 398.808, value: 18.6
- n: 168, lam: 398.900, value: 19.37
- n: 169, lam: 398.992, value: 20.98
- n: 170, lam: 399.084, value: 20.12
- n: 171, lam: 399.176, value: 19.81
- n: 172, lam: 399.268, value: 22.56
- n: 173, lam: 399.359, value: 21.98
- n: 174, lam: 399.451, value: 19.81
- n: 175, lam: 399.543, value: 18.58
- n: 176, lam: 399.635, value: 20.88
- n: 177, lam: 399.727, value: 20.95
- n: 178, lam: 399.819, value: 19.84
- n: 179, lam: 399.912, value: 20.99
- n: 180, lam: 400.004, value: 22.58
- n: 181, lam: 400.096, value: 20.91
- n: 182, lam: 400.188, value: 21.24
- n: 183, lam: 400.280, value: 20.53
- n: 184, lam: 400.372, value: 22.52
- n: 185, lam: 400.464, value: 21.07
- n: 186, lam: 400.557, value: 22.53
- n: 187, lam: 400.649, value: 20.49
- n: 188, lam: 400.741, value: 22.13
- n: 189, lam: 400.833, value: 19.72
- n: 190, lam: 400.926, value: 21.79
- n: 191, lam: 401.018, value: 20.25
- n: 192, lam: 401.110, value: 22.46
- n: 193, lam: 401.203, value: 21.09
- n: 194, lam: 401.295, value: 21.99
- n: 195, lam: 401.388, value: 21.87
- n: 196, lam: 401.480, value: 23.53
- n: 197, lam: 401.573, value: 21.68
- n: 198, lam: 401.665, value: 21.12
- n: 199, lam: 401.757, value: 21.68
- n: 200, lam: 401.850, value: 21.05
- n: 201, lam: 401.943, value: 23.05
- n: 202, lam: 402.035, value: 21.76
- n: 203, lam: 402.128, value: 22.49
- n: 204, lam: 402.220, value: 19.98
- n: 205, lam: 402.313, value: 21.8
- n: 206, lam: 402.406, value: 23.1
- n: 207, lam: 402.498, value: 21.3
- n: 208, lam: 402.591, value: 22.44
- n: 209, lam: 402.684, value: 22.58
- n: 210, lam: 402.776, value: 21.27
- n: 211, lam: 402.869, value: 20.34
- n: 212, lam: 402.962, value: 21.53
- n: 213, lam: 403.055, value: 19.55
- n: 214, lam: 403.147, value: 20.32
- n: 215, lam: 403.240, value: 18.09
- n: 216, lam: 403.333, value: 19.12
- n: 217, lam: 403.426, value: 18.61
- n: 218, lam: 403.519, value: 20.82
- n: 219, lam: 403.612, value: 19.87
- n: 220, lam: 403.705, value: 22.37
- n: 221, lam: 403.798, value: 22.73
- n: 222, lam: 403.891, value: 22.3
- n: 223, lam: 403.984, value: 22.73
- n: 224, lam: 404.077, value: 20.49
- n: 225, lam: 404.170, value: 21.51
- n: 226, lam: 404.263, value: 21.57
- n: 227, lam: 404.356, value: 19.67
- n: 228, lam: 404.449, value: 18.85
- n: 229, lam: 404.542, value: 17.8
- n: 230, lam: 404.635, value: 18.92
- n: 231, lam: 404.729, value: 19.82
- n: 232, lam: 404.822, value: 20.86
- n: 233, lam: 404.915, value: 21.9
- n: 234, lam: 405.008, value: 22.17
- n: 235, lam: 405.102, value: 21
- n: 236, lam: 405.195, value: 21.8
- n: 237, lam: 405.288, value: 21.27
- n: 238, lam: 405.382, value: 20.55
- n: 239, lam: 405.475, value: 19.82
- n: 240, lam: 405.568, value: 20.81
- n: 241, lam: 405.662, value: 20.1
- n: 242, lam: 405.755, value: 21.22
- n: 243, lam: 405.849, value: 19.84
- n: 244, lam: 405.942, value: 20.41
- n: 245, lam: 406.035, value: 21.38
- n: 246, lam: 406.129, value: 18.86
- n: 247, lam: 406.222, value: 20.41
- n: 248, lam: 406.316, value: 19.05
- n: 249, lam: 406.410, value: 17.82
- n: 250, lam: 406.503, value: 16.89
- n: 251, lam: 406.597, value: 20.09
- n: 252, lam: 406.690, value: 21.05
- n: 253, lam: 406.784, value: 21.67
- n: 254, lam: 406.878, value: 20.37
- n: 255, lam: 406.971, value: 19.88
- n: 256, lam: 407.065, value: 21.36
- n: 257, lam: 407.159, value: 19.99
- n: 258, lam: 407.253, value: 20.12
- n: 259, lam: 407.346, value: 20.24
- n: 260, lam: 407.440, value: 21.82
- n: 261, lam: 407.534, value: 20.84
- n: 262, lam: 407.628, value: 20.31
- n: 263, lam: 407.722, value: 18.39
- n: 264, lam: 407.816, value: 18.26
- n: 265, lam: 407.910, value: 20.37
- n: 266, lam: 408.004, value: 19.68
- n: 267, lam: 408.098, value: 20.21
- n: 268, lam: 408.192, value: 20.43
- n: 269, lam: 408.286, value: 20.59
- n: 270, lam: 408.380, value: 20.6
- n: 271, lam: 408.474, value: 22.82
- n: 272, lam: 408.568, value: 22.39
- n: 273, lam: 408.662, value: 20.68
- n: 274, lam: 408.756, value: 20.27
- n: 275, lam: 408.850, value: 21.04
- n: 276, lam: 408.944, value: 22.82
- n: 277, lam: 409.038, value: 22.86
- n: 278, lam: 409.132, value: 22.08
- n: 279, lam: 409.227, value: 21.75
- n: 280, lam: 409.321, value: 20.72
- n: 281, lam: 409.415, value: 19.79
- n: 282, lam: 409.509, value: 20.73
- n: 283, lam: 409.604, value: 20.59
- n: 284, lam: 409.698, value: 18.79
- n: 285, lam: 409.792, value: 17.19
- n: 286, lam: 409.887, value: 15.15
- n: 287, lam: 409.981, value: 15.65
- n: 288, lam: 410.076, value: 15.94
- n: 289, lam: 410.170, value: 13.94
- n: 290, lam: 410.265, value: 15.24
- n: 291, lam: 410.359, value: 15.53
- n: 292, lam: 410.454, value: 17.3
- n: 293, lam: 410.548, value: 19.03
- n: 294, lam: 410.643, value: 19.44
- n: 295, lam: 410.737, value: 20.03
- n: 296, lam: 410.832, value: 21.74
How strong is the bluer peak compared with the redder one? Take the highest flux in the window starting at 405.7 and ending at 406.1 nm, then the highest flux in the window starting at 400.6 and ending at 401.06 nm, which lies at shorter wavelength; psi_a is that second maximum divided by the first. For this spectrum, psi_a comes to 1.0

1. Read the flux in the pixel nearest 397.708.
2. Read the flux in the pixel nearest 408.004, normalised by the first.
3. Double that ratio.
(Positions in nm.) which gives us 2.54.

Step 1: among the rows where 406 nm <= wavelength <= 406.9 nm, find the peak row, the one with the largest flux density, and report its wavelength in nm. 406.784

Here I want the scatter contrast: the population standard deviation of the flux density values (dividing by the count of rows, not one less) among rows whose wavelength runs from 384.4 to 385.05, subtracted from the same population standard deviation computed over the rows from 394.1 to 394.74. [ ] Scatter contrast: 1.8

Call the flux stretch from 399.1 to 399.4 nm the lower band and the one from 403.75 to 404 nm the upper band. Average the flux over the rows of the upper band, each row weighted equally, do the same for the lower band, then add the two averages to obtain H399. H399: 44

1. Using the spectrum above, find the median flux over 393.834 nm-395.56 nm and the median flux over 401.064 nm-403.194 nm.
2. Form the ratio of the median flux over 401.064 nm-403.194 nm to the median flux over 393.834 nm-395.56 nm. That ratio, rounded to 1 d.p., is 1.3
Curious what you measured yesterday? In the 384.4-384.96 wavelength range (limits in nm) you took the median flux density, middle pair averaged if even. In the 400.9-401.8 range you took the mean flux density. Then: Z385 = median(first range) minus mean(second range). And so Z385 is -10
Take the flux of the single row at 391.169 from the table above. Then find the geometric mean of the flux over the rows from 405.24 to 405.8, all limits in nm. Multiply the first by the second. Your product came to 349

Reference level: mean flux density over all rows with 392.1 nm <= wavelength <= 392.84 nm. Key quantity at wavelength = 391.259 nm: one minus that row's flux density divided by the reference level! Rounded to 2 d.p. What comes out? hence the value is -0.35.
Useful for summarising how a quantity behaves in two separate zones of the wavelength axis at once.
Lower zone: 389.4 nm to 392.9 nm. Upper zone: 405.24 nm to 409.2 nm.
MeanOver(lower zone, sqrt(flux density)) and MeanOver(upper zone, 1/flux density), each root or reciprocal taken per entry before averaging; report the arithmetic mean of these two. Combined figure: 1.94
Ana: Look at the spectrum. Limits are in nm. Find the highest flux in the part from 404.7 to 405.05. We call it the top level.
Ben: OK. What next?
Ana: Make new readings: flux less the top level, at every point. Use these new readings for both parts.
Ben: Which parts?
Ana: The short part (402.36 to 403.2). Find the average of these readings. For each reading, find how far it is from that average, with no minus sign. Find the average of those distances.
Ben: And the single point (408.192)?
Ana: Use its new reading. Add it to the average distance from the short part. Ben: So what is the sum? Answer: -1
